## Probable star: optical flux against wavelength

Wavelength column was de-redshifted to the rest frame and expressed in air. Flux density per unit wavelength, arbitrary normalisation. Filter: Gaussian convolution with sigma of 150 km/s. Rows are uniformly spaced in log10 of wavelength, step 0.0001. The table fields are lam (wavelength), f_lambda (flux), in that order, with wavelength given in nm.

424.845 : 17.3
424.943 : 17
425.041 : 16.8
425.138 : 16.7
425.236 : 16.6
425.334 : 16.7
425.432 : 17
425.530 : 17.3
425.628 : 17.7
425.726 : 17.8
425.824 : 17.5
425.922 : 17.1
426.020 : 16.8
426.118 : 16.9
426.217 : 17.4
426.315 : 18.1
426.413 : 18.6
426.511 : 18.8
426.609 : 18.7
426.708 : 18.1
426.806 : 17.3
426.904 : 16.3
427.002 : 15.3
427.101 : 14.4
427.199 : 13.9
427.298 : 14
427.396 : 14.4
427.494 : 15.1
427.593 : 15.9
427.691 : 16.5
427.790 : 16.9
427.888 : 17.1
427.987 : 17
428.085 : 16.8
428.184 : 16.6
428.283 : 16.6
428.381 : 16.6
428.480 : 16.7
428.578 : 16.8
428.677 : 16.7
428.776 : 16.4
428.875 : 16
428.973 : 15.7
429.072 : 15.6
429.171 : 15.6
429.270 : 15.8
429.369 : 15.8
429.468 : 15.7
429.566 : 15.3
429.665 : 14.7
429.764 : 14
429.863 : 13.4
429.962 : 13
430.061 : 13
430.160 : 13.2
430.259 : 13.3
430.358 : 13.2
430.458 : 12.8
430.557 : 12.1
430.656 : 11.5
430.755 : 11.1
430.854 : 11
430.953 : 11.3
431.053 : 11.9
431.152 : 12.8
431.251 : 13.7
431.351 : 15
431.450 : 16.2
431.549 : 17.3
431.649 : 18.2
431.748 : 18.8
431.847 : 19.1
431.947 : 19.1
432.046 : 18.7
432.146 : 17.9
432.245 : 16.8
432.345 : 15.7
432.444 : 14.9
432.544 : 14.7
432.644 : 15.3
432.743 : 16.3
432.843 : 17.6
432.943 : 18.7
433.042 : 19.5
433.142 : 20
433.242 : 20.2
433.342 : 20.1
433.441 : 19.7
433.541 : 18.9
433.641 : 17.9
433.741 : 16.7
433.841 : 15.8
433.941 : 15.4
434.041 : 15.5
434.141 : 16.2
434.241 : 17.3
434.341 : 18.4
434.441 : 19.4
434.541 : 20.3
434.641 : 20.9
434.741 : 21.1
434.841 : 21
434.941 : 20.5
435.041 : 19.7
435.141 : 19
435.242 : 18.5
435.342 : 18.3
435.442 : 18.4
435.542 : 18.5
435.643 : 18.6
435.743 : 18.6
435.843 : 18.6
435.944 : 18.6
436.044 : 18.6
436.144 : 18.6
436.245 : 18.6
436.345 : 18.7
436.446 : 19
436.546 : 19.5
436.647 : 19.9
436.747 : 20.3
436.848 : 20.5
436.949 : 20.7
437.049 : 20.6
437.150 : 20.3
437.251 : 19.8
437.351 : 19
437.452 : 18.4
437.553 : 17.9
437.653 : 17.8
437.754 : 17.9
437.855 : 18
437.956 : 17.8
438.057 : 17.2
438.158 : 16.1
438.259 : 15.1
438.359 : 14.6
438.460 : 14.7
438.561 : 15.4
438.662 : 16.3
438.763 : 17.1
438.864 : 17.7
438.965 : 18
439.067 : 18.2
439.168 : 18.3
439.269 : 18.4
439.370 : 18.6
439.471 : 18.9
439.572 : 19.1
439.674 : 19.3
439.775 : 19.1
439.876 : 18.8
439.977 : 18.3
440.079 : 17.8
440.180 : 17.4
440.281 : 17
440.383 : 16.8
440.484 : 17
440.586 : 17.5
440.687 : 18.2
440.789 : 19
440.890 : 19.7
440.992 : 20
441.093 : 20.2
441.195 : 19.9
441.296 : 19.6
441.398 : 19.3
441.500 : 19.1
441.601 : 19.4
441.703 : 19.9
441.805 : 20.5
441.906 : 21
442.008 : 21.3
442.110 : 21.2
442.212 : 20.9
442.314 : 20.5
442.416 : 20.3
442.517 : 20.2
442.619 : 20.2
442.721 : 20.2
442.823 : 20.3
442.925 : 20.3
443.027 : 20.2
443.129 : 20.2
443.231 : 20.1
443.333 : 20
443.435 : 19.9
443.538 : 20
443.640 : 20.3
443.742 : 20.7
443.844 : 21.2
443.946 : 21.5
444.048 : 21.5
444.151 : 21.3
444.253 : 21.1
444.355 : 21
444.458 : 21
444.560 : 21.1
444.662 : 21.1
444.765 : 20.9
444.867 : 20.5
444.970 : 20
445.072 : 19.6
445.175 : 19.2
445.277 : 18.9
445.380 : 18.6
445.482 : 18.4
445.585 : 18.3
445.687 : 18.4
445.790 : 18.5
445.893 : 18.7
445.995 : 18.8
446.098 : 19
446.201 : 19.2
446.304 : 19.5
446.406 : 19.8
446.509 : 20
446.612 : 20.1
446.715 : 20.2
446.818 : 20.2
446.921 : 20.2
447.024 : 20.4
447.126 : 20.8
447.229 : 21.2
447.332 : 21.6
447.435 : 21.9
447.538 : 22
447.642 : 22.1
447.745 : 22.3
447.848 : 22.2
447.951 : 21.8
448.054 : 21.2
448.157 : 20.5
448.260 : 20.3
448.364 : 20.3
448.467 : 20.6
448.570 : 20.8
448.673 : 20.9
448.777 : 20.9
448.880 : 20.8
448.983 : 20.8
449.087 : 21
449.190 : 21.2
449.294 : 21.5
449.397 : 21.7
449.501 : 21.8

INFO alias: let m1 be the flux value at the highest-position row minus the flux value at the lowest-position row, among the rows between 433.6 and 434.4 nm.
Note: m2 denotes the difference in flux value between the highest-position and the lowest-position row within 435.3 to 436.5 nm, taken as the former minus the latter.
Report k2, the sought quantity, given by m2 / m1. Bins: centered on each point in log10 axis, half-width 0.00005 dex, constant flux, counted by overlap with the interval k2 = 1.4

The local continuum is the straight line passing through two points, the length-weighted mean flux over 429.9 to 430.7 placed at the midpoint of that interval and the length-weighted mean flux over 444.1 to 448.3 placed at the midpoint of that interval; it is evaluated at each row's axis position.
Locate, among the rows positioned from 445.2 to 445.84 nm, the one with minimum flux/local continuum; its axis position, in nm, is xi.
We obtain 445.585 nm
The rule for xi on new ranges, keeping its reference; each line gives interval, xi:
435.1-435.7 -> 435.342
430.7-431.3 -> 430.854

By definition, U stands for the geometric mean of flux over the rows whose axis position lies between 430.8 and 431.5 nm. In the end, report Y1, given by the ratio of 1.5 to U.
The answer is 0.115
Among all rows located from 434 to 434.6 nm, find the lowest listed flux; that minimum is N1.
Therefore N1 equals 15.5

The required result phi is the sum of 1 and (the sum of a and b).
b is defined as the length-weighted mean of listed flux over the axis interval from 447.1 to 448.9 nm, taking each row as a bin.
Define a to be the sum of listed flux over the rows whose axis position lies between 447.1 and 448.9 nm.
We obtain 404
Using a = 382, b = 21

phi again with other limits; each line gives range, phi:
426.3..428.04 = 314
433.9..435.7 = 357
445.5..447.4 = 376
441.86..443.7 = 388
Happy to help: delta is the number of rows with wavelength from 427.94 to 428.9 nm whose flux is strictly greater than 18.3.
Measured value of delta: 0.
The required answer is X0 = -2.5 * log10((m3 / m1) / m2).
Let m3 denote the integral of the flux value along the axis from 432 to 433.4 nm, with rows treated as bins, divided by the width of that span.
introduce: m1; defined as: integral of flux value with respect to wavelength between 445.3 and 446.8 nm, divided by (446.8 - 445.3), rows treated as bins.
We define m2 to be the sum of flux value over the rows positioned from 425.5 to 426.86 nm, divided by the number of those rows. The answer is 3.2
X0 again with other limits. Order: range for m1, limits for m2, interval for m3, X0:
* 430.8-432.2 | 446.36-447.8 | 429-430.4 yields 3.4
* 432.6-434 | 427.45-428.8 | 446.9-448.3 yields 2.9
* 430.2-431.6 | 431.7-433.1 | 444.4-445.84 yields 2.7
